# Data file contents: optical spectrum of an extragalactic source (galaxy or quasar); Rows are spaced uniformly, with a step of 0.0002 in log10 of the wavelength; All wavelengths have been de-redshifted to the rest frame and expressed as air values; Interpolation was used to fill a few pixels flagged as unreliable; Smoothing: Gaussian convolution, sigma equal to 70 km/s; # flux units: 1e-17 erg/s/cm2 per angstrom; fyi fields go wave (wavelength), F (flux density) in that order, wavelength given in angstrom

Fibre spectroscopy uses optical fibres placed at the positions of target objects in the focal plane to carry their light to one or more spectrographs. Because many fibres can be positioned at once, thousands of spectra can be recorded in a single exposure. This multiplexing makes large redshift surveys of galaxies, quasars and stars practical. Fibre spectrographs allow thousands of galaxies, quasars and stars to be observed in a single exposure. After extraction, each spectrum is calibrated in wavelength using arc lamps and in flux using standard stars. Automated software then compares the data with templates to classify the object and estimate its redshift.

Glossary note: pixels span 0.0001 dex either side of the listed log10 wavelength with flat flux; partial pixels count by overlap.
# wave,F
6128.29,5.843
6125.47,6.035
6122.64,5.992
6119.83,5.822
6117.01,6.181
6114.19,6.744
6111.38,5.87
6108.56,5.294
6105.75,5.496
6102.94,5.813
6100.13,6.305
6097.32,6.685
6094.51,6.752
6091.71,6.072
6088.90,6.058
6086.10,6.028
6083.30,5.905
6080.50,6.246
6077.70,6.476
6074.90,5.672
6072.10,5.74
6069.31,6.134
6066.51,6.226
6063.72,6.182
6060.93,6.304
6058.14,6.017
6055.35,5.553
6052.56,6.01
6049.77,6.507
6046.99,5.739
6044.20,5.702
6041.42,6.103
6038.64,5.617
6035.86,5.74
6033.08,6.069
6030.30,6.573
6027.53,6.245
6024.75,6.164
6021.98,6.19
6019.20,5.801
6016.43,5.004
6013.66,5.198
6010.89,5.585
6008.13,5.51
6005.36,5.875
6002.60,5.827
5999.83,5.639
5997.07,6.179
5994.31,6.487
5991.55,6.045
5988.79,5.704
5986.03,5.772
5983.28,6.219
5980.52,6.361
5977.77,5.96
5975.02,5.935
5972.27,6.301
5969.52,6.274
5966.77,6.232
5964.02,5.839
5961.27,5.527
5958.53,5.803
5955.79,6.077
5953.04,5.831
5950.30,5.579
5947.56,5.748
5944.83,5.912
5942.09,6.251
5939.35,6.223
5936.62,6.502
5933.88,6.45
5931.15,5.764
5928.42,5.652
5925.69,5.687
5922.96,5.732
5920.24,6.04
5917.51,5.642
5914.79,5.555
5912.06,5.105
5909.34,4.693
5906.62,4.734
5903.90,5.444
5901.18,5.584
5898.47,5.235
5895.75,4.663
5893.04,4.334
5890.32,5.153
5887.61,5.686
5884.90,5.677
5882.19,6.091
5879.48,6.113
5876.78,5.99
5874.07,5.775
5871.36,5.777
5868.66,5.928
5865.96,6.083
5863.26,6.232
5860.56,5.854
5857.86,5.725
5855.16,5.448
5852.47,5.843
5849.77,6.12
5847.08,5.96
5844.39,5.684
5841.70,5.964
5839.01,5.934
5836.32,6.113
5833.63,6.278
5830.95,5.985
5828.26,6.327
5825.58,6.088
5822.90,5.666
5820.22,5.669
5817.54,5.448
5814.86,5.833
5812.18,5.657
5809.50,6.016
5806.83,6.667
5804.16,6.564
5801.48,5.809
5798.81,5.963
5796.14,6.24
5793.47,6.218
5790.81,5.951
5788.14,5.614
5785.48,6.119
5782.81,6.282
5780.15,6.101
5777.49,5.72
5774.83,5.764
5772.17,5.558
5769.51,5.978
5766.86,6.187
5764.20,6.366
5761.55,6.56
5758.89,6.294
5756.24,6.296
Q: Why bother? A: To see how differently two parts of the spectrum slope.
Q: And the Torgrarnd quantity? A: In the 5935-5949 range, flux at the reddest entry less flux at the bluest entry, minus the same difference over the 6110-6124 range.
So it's -0.88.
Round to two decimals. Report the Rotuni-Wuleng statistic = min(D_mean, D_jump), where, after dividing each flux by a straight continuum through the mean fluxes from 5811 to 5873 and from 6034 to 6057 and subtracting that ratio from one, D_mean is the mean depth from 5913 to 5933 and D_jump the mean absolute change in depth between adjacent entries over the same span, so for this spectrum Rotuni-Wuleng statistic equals 0.03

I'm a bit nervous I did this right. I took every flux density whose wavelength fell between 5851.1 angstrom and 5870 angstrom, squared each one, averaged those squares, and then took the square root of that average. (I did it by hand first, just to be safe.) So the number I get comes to 5.88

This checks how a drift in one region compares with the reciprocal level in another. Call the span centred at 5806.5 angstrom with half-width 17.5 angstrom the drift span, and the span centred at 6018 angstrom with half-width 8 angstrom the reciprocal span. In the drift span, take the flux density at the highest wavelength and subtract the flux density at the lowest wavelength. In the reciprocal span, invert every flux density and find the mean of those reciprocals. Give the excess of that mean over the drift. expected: 0.5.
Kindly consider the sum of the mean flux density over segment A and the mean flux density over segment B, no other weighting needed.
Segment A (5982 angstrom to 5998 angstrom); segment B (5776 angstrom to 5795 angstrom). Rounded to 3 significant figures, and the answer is 12.1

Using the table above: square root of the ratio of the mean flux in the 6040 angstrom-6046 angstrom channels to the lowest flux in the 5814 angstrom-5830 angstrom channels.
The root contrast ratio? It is 1.04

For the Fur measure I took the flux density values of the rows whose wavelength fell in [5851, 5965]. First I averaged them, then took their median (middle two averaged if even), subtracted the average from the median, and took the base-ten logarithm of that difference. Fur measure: -1.18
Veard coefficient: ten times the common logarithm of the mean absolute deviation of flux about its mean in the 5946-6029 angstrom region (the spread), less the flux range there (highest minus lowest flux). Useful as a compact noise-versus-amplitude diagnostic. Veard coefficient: -7.1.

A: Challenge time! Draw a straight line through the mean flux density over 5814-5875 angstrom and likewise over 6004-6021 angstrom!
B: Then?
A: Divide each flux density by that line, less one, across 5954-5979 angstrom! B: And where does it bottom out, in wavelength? 5961.27 angstrom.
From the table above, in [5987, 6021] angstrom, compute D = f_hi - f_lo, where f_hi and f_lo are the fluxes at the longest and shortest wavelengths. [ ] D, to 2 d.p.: 0.10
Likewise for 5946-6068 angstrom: 0.48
